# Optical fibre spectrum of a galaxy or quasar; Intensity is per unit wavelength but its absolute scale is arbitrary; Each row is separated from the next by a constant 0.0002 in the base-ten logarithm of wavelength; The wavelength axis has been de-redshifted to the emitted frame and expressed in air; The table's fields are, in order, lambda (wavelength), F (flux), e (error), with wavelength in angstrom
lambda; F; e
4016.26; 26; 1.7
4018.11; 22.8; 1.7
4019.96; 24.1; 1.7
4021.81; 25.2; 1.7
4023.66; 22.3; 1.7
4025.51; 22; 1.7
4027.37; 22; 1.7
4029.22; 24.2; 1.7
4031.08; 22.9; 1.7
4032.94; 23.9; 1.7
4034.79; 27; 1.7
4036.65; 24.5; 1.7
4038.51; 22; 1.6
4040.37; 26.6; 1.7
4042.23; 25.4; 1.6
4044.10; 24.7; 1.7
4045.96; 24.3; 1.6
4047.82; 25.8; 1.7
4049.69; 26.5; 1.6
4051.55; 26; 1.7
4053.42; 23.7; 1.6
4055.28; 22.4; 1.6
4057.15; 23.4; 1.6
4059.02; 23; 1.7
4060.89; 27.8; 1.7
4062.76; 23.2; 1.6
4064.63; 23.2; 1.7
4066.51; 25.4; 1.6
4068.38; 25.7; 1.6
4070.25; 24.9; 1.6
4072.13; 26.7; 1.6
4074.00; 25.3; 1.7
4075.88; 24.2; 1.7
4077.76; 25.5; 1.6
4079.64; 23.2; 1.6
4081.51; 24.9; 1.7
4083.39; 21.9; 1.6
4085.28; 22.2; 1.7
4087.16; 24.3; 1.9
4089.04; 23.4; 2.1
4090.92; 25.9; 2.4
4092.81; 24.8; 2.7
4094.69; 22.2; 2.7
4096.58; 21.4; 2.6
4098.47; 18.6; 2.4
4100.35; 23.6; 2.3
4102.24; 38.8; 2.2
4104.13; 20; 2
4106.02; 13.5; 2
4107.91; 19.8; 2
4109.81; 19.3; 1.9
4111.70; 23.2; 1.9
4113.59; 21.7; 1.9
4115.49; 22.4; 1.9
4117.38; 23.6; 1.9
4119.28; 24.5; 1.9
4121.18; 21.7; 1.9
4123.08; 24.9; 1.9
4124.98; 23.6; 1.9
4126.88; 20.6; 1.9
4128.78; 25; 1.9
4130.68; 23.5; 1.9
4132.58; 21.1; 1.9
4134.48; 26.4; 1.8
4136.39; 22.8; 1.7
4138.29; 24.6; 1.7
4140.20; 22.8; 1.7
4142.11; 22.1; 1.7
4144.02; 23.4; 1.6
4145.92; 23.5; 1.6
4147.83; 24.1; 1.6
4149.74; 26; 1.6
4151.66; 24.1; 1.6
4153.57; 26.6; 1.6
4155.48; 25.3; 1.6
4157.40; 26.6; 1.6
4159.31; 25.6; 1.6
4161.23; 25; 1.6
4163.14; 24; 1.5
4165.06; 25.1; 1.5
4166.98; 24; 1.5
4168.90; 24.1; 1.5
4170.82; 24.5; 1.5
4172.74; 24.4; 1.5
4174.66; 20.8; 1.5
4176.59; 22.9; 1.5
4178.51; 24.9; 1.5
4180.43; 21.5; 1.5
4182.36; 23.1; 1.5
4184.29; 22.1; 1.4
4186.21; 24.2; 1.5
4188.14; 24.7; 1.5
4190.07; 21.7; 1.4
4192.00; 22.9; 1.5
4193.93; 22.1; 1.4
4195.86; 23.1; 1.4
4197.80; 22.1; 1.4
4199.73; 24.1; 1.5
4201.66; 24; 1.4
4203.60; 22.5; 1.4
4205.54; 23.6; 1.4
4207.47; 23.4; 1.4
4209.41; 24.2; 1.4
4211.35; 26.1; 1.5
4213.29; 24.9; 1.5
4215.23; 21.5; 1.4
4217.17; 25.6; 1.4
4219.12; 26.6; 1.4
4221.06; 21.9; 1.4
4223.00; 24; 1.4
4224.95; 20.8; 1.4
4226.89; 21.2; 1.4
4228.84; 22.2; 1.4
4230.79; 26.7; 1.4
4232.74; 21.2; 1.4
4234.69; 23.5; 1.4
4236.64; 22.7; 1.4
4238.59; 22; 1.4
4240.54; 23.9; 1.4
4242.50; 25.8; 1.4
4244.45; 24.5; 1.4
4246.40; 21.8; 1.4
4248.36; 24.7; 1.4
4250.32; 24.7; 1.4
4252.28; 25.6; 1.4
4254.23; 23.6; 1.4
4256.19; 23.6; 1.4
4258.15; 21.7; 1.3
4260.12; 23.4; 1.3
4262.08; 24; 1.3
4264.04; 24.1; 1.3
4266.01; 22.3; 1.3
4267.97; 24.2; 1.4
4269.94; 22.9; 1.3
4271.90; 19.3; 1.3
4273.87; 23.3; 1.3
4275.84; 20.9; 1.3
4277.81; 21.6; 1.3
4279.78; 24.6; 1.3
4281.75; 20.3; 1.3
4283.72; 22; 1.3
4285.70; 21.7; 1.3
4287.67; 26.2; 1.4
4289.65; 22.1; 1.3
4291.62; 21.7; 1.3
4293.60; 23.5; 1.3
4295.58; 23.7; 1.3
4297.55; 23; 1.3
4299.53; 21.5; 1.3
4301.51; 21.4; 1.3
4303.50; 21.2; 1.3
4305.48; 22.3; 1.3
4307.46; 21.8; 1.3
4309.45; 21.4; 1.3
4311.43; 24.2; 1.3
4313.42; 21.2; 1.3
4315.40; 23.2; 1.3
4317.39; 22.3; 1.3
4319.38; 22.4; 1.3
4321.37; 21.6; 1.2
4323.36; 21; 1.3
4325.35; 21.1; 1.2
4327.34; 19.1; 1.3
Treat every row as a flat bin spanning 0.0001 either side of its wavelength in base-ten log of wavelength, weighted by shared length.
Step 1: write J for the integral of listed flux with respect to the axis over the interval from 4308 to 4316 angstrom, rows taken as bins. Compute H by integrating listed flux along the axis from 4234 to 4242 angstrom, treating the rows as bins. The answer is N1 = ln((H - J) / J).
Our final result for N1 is -3.4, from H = 185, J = 179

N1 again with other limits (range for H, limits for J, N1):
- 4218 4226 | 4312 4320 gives -3.1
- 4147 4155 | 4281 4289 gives -2.1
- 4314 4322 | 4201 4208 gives -2.4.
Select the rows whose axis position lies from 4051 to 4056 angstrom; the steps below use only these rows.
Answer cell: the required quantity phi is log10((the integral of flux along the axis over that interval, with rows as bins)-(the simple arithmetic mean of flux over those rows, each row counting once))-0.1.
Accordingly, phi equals 1.9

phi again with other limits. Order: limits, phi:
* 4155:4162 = 2.1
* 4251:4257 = 2.0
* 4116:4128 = 2.3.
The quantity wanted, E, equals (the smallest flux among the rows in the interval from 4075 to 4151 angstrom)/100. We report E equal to 0.135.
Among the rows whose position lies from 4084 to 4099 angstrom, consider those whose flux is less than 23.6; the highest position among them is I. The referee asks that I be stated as 4098.47 angstrom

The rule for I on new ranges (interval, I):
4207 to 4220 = 4215.23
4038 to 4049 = 4038.51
